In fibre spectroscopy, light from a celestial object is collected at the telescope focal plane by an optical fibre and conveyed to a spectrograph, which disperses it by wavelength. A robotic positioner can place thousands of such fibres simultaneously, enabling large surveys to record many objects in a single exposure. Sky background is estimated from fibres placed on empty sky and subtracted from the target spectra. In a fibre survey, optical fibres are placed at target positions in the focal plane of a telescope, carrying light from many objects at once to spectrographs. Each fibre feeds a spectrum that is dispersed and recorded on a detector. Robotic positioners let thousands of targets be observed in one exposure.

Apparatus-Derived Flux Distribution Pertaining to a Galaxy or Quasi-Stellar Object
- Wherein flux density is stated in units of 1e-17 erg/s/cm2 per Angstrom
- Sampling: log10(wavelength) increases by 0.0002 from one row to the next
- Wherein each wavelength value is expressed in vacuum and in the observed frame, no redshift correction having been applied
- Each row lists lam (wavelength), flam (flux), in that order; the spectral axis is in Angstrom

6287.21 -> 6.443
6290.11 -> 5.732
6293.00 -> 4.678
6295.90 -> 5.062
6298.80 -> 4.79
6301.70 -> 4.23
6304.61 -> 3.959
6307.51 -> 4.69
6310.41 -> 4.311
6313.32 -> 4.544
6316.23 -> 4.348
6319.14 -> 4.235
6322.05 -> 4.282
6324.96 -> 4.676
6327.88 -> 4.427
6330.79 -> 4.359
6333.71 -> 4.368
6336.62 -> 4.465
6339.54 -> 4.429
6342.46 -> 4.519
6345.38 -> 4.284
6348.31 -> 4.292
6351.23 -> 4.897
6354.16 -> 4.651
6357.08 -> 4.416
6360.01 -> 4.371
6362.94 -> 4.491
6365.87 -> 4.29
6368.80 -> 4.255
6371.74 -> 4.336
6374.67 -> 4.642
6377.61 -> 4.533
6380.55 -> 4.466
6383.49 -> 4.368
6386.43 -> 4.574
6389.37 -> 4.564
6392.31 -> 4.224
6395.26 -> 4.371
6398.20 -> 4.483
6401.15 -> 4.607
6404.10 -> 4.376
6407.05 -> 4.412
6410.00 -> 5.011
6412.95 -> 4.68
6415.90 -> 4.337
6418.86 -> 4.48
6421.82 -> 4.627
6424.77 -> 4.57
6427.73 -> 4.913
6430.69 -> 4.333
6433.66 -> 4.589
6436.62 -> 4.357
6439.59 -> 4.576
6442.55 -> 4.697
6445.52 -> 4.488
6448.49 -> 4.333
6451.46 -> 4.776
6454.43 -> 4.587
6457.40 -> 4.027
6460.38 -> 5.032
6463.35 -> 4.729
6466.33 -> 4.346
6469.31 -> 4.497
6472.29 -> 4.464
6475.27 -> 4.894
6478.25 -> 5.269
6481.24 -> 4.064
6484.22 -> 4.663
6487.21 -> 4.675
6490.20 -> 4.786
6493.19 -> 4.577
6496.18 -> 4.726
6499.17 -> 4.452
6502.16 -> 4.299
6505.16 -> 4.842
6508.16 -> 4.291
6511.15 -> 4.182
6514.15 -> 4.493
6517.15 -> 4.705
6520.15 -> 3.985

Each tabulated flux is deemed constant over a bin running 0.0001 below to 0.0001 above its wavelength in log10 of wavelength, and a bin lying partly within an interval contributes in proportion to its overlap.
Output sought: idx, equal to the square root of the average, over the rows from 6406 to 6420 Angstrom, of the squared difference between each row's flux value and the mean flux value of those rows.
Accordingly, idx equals 0.24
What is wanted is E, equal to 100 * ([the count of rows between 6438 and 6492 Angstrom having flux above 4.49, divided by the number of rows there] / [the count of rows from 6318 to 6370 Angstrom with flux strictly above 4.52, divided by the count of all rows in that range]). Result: 400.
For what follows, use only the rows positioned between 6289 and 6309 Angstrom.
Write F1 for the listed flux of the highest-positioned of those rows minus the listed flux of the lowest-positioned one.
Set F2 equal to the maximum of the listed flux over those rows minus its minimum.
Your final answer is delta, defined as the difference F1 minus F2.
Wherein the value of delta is -2.8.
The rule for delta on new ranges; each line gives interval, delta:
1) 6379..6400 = -0.3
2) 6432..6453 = -0.3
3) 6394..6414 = -0.3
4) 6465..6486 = -0.9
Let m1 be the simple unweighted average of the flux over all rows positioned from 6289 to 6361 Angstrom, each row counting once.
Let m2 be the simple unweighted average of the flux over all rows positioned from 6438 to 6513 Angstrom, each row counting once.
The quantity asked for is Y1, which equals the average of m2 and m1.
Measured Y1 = 4.546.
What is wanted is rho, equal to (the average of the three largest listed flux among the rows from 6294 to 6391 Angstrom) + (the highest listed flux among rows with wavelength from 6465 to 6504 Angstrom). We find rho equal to 10.19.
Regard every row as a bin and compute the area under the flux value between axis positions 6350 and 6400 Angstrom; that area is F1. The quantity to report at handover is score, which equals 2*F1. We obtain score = 447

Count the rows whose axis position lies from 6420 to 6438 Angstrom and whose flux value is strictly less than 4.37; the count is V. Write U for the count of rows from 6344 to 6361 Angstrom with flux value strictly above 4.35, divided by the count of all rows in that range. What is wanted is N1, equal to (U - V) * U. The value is -0.89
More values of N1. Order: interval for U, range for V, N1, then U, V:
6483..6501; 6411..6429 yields 0.00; 1.0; 1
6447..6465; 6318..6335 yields -2.22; 0.7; 4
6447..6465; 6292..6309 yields -0.89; 0.7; 2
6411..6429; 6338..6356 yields -0.97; 0.8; 2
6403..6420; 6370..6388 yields -0.97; 0.8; 2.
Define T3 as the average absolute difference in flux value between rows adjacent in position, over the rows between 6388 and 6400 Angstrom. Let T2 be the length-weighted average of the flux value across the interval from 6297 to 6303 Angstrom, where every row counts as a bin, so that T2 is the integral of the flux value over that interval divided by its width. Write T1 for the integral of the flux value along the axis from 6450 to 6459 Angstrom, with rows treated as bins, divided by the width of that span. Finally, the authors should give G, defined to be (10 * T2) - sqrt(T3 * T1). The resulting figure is 44.6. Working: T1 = 4.47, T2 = 4.55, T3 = 0.20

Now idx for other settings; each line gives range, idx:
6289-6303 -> 0.50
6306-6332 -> 0.16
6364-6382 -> 0.14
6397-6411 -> 0.23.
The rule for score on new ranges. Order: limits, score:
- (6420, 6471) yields 465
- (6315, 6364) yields 435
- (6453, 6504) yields 469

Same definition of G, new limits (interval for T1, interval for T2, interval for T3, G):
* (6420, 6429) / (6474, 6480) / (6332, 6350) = 49.8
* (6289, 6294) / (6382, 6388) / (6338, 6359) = 43.6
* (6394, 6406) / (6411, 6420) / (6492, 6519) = 44.1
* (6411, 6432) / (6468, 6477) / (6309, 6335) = 45.5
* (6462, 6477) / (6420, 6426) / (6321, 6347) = 45.1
